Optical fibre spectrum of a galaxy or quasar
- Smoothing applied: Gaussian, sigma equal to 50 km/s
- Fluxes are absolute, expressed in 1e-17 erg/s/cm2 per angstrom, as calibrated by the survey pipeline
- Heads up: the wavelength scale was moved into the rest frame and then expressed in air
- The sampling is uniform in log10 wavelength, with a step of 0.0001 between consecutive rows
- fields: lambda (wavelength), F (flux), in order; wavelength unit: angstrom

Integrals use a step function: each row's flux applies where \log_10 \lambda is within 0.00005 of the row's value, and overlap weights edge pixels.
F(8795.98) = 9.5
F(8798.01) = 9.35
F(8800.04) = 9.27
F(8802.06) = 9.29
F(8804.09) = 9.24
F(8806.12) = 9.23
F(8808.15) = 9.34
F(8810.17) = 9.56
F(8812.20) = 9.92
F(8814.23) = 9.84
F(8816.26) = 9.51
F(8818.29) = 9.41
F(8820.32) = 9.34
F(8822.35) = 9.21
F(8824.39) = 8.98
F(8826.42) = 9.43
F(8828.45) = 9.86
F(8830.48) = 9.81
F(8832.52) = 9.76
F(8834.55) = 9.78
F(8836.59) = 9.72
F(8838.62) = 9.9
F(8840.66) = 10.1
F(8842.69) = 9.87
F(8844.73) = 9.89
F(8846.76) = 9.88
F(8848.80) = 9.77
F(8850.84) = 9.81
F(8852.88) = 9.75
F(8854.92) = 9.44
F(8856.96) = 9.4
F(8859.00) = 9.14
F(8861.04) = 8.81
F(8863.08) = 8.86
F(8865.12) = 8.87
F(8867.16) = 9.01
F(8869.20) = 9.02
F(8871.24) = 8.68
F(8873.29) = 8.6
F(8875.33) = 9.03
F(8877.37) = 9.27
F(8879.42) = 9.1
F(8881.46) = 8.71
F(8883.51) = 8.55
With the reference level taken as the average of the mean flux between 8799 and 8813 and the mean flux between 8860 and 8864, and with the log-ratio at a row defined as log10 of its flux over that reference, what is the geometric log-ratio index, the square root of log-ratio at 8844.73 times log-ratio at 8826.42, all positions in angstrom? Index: 0.023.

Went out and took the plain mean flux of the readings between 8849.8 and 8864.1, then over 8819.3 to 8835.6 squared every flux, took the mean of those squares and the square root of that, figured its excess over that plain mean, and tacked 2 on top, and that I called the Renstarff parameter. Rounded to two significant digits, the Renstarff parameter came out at 2.2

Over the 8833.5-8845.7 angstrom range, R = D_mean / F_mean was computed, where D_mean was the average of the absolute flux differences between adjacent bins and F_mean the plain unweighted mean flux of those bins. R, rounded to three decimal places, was 0.014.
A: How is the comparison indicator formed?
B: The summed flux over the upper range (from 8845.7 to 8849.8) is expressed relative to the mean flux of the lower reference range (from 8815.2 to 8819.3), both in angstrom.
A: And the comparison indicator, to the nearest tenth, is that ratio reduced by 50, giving -47.9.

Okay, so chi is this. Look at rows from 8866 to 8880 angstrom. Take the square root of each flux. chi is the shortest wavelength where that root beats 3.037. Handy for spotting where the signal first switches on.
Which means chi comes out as 8877.37 angstrom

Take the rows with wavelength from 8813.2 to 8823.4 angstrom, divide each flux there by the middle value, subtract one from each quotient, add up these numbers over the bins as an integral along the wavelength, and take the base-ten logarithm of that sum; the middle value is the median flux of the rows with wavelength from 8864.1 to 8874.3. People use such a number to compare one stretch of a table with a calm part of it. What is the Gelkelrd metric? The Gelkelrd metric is -0.17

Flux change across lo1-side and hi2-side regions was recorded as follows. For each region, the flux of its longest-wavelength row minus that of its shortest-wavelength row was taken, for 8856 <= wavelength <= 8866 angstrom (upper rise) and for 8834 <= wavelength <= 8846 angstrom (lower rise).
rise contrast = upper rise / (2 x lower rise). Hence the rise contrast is -2.4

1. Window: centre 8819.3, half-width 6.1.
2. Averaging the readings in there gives 9.38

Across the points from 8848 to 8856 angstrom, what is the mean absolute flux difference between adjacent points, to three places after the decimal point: 0.137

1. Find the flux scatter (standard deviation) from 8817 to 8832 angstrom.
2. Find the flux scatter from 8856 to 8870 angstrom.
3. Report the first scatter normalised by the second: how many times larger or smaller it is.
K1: 1.5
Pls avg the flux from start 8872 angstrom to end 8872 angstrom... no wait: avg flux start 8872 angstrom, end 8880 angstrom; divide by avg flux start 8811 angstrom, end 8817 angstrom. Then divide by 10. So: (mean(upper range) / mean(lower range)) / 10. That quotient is 0.092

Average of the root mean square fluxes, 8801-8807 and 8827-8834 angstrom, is 9.5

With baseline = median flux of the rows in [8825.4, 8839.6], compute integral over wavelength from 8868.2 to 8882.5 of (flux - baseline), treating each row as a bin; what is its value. -12.4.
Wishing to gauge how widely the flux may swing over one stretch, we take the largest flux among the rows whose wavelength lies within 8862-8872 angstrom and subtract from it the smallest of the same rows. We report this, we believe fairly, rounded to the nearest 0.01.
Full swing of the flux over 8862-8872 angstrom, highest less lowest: 0.34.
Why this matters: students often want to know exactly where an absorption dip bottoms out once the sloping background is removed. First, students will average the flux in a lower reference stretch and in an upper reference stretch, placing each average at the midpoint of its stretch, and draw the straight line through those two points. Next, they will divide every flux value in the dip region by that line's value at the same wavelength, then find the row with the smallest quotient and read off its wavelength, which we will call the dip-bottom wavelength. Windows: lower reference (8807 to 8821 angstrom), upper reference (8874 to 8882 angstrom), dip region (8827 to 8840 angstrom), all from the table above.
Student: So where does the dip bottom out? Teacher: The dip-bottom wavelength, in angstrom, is 8836.59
